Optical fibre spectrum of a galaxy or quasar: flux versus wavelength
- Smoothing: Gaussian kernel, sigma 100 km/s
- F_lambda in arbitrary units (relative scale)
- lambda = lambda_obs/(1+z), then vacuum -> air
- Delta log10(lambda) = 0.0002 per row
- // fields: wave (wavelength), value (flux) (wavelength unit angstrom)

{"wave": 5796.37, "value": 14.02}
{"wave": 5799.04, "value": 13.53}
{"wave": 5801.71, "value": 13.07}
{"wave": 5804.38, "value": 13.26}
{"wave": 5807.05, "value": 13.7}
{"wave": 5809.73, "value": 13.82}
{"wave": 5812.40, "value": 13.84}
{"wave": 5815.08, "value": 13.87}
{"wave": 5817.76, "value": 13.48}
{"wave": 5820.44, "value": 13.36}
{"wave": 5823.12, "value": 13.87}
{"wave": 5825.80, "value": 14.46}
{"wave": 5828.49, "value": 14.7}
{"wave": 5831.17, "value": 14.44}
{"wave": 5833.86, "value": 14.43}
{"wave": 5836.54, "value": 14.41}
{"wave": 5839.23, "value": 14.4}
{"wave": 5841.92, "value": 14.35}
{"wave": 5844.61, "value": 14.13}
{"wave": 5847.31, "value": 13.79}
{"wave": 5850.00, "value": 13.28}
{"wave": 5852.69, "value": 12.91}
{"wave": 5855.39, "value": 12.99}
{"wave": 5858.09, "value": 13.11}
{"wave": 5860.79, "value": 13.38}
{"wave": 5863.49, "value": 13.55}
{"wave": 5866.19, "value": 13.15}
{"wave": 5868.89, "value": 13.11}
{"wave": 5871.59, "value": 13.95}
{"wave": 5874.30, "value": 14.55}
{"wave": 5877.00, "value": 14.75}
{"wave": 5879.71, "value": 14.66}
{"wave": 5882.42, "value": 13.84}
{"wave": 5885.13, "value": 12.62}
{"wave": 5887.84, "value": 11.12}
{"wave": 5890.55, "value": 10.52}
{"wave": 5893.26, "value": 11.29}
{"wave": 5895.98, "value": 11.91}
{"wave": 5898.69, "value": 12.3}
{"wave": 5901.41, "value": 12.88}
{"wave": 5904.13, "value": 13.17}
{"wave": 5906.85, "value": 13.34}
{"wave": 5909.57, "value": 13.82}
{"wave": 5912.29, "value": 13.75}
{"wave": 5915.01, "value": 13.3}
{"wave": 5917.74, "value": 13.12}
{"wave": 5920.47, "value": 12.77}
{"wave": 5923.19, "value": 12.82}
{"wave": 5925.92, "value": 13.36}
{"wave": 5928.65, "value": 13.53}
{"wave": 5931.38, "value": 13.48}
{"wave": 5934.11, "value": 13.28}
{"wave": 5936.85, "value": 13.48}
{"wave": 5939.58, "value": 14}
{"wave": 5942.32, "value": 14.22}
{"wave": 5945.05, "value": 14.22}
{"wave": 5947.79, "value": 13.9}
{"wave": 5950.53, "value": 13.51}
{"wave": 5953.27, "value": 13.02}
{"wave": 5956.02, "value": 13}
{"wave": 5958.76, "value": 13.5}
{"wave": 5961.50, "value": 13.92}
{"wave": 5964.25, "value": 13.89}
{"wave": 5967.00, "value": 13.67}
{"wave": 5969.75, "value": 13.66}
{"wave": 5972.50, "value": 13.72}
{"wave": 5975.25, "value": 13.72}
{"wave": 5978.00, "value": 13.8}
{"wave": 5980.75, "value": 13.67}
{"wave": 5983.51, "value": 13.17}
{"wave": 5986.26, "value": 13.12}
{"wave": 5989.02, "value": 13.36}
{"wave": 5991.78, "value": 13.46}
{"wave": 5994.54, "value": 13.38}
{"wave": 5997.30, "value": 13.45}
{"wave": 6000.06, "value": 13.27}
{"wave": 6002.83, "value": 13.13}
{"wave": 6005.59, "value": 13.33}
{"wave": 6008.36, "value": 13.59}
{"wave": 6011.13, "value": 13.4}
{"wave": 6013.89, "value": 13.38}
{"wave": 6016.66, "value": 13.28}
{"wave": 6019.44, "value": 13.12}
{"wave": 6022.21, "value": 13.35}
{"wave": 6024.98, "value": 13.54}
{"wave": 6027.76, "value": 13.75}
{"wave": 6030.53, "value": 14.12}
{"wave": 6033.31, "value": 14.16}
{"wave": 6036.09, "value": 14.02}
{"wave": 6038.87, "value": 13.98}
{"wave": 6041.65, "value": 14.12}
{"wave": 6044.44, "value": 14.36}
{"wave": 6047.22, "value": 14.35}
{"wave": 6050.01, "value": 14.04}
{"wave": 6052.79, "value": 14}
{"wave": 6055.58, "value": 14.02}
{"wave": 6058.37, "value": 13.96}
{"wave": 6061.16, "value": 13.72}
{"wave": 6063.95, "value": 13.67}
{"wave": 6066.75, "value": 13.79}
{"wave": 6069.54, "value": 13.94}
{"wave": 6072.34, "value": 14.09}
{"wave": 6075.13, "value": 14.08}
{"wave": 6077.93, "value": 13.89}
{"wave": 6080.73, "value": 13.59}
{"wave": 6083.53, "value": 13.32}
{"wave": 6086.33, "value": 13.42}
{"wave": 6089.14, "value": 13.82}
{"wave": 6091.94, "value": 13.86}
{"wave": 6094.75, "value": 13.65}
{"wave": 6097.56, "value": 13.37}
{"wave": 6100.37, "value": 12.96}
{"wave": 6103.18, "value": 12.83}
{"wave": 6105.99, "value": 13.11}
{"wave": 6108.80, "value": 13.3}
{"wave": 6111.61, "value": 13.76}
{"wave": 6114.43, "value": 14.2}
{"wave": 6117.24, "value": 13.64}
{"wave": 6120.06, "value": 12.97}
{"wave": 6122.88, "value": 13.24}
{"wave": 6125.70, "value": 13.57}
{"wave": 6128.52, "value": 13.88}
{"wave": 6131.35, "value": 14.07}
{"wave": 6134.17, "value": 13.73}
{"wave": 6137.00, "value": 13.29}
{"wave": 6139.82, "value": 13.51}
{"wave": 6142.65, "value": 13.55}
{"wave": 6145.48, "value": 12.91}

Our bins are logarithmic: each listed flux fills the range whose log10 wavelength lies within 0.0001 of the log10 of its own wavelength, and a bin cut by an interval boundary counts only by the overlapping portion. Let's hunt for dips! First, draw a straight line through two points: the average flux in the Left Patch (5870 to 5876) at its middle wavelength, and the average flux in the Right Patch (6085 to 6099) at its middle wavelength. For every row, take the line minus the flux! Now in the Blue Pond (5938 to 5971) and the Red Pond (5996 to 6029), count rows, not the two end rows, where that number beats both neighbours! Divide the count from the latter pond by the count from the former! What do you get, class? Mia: 2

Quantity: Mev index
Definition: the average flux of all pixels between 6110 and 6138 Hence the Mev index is 13.6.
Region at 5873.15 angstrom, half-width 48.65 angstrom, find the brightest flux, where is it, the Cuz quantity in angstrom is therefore 5877.00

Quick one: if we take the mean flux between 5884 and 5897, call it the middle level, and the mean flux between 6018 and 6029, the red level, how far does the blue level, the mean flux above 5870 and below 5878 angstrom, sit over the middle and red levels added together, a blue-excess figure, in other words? -10.5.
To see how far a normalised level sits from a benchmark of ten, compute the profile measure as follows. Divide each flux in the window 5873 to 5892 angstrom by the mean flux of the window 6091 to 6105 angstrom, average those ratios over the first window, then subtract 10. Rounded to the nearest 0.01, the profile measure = -9.01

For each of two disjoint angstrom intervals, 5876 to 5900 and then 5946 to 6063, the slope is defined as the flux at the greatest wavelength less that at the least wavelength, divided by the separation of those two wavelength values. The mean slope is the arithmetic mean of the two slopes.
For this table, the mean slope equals -0.06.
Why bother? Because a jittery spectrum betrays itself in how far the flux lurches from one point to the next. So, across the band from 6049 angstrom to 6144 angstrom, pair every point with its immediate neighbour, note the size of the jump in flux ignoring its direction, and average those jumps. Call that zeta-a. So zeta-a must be 0.24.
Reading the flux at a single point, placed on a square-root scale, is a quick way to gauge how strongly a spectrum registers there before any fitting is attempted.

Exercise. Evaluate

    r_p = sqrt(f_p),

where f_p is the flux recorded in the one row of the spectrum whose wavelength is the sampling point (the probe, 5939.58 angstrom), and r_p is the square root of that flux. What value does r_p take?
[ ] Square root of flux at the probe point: 3.74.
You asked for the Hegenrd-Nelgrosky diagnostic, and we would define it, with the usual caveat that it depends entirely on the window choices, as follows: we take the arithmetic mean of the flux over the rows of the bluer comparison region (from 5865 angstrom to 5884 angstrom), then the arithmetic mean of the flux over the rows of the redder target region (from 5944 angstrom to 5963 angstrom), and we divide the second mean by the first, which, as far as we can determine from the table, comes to 0.970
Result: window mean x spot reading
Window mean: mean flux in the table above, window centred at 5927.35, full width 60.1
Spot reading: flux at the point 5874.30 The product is 195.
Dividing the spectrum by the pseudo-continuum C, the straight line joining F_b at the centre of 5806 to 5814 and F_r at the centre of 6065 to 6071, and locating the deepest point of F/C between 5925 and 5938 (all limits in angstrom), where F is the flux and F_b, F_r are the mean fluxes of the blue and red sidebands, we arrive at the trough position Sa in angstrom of 5934.11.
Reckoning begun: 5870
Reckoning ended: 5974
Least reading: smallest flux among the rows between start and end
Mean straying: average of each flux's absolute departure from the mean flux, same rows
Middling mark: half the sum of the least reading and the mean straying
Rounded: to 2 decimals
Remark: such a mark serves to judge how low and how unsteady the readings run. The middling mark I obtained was 5.59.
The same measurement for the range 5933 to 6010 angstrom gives 6.64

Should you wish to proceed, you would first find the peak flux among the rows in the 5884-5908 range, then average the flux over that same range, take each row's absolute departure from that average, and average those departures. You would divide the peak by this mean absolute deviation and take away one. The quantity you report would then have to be 15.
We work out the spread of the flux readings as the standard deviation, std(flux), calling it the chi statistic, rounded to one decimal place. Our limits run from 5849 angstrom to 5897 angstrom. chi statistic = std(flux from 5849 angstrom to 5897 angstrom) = 1.2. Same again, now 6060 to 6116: 0.4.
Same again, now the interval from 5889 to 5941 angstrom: 0.9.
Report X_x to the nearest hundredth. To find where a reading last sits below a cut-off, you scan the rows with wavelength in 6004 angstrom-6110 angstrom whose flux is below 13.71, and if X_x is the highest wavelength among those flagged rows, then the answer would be 6108.80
